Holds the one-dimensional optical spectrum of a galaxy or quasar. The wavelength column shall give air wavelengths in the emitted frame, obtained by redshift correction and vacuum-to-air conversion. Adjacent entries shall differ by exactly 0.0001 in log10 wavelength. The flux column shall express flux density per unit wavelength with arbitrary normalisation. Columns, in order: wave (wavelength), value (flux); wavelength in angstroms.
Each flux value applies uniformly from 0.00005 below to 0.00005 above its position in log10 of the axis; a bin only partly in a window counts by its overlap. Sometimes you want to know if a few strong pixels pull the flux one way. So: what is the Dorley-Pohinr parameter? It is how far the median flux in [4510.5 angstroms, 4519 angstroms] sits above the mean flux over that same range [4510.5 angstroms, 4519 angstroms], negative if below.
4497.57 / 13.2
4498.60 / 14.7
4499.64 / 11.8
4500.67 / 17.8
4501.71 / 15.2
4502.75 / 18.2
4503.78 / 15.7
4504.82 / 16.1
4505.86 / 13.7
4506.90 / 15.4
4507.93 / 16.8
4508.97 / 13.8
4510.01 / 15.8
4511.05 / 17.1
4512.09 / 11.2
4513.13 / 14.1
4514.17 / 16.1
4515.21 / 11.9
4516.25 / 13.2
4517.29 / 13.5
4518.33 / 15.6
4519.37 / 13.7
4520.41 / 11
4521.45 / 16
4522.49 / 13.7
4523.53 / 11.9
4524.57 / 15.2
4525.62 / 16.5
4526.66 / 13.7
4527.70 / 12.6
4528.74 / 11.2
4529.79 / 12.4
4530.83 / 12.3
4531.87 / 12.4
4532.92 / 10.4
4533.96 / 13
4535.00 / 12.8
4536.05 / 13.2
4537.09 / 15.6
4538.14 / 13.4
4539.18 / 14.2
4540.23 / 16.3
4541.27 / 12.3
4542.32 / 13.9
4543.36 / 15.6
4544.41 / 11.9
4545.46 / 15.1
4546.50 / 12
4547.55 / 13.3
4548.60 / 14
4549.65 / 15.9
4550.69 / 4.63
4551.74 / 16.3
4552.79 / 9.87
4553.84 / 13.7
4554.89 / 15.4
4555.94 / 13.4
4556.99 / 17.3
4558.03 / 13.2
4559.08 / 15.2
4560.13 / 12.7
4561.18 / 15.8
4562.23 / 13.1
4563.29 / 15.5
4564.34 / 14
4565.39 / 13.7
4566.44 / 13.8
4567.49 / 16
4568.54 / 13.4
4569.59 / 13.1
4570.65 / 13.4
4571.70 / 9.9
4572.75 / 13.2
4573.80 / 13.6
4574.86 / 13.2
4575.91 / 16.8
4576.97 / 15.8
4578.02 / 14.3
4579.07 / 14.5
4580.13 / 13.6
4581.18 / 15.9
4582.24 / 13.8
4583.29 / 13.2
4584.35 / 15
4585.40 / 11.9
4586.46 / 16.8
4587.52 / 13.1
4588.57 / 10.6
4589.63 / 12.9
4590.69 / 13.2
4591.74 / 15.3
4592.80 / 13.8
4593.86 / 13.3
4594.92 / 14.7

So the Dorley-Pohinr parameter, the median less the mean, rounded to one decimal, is -0.3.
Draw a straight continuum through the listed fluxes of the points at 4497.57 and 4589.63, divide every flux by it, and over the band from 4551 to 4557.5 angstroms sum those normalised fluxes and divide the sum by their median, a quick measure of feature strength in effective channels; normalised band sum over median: 5.9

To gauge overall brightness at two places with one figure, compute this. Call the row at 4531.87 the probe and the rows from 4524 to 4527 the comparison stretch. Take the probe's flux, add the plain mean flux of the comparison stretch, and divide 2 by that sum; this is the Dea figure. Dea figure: 0.073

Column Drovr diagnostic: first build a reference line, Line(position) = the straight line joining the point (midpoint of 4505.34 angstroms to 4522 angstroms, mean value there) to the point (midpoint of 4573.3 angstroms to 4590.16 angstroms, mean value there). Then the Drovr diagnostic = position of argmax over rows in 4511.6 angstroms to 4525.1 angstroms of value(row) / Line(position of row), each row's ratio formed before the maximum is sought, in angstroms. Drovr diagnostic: 4514.17 angstroms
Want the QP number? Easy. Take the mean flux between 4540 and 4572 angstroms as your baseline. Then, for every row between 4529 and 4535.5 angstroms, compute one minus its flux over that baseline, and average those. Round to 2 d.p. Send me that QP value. 0.11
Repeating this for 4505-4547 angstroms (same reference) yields -0.01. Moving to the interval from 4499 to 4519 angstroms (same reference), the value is -0.09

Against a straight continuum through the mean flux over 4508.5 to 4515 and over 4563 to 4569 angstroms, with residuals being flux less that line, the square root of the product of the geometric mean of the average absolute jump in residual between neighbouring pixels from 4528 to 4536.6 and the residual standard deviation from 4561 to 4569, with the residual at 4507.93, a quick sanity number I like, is 1.5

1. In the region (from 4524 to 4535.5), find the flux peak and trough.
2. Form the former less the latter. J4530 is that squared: 37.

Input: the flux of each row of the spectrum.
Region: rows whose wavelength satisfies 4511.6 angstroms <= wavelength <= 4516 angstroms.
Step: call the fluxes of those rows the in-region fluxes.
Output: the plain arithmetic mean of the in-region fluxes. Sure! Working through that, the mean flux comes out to 13.3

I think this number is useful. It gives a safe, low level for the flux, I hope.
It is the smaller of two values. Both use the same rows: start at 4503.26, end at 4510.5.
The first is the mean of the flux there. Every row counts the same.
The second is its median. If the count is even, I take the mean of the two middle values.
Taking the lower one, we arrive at 15.3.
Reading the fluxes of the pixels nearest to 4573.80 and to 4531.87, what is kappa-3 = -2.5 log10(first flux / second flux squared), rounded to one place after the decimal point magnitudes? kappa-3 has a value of 2.6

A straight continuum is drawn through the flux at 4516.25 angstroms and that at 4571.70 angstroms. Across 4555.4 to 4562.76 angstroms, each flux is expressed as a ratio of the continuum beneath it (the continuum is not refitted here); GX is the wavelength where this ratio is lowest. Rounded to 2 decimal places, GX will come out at 4560.13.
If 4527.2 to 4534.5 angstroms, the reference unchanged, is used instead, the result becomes 4532.92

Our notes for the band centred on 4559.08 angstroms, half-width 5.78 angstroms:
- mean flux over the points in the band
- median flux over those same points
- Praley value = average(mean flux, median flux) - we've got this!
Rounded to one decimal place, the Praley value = 14.2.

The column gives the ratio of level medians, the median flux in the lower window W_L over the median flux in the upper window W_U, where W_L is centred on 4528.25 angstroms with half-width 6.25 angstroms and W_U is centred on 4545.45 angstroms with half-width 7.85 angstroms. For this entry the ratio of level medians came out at 0.90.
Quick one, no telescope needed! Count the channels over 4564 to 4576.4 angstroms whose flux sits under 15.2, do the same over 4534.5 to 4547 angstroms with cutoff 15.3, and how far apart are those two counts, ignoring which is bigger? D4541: 1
